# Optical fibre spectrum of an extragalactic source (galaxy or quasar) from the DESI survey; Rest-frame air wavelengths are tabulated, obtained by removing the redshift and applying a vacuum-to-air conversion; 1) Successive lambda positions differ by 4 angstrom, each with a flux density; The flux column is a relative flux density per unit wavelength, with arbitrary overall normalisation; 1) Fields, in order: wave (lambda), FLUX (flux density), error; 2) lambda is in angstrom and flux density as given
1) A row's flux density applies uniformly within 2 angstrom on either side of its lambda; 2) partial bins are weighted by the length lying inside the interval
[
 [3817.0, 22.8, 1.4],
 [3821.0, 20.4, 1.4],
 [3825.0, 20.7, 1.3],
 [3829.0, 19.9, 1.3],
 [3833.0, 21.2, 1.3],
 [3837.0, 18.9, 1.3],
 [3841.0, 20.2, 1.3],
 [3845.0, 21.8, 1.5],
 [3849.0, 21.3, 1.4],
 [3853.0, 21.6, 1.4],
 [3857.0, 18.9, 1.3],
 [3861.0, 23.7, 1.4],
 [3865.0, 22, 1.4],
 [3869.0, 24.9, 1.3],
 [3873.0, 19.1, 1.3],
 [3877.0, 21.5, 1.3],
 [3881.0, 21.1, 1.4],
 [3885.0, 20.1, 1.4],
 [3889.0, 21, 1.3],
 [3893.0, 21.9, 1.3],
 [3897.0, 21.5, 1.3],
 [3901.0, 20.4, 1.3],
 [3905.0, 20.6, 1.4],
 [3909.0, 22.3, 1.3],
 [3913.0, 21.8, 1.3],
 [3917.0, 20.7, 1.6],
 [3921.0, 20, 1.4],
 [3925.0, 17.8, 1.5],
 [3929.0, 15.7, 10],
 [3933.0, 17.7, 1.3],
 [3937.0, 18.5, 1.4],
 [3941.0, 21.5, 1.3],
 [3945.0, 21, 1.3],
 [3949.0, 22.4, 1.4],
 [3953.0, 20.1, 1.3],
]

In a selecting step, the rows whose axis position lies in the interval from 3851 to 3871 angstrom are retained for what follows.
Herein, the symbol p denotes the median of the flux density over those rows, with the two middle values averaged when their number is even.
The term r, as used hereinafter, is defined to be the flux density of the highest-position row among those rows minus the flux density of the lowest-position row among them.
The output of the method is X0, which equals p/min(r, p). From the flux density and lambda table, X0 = 7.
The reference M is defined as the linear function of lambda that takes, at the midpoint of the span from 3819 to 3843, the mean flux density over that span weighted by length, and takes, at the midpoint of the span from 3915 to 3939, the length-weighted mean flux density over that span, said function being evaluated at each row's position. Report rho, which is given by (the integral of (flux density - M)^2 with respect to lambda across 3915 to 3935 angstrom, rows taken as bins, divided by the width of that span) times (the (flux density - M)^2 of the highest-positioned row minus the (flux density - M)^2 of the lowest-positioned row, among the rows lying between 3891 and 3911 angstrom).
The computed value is 13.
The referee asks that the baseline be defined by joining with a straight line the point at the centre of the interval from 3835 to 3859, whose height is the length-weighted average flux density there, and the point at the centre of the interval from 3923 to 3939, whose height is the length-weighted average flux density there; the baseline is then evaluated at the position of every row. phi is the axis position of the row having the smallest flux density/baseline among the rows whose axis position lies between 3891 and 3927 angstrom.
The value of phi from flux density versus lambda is 3925.0 angstrom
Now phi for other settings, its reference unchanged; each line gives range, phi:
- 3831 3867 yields 3837.0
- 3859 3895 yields 3873.0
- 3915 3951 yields 3929.0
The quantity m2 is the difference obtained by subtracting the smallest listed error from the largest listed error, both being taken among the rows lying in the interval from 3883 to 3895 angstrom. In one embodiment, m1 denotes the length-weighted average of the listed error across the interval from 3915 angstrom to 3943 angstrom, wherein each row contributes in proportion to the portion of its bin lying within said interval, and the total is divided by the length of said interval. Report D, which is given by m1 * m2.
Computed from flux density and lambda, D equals 0.26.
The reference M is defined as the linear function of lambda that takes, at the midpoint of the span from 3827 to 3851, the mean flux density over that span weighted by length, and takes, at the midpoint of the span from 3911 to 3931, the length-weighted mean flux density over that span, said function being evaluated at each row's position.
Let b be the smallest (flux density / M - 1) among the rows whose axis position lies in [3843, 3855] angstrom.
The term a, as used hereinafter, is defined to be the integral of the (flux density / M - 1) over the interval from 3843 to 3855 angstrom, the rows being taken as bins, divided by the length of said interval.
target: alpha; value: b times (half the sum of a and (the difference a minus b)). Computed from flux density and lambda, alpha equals 0.002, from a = 0.058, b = 0.04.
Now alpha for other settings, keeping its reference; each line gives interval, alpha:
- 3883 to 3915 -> 0.001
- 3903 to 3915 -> 0.005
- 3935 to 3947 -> -0.002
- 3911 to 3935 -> -0.014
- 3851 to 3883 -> -0.007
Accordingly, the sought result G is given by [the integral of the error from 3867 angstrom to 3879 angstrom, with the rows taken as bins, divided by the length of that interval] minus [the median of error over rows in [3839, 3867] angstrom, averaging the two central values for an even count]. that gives -0.10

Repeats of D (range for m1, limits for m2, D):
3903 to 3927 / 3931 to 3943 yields 0.14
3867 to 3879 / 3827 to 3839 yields 0.00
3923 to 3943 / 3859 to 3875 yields 0.31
